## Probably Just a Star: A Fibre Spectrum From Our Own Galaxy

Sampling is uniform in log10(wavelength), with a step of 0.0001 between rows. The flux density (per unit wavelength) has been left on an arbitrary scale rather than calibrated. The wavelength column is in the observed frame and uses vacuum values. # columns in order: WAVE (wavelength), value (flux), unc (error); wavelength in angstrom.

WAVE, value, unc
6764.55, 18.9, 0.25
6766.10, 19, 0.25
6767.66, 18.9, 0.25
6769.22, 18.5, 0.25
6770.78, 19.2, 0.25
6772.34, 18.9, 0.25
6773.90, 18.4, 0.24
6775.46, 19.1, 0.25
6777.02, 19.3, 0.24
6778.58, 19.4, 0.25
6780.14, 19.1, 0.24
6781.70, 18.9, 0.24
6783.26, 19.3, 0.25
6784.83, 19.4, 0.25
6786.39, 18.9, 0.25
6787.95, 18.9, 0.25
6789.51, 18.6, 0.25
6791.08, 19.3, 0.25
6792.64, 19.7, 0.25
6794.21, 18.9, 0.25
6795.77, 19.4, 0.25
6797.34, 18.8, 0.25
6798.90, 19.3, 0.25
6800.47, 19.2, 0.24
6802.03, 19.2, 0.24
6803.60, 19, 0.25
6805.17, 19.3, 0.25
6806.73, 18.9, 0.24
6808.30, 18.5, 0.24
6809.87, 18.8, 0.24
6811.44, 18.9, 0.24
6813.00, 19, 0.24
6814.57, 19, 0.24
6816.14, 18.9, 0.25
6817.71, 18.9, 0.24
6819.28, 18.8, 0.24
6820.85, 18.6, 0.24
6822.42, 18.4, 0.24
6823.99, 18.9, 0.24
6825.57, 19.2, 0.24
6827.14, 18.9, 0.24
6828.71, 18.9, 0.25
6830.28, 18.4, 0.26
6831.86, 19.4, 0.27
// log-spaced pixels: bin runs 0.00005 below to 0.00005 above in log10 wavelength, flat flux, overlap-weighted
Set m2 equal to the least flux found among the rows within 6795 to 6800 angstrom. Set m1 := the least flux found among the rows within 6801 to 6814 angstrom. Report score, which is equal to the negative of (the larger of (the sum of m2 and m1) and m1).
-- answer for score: -37.3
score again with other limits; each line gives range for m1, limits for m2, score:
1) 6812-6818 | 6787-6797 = -37.5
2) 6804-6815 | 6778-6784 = -37.4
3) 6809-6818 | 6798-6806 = -37.8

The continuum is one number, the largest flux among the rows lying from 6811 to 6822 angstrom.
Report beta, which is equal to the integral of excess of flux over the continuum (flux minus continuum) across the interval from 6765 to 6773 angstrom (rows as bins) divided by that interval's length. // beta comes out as -0.10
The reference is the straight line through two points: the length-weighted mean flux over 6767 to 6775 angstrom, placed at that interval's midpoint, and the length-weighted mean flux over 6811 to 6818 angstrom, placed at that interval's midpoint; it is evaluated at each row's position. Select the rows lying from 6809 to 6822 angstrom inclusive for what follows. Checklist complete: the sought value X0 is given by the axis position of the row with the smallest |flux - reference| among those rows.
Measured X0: 6814.57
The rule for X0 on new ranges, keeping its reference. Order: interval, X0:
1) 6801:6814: 6806.73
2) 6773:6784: 6781.70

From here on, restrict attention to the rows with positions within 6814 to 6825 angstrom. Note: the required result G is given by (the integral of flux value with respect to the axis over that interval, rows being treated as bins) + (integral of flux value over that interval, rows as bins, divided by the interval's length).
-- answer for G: 225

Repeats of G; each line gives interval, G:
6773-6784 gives 229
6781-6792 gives 229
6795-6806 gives 230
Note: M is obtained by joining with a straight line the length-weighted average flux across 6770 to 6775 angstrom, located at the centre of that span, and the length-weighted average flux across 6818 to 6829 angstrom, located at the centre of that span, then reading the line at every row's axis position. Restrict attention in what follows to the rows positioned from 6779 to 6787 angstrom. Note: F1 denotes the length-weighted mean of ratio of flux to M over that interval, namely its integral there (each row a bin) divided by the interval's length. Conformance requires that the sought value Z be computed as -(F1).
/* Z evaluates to -1.02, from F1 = 1.02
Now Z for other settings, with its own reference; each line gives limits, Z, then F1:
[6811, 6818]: -1.01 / 1.01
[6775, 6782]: -1.02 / 1.02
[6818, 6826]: -1.00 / 1.00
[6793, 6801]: -1.02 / 1.02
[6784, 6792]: -1.01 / 1.01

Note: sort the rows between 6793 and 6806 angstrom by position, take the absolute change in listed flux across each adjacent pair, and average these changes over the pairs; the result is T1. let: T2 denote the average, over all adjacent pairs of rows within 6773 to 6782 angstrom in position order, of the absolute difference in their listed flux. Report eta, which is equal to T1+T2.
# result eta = 0.61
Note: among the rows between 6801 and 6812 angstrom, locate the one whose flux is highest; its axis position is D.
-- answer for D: 6805.17 angstrom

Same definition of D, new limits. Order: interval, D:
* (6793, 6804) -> 6795.77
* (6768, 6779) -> 6778.58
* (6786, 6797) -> 6792.64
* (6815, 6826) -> 6825.57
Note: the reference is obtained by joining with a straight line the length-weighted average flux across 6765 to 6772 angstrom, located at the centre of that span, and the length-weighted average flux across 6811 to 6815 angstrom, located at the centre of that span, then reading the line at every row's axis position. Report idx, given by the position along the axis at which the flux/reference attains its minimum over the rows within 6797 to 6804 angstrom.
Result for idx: 6797.34 angstrom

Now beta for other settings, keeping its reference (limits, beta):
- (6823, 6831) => -0.15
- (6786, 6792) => -0.06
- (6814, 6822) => -0.18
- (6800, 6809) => 0.02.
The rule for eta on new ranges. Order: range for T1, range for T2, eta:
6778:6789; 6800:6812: 0.49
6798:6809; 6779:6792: 0.55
